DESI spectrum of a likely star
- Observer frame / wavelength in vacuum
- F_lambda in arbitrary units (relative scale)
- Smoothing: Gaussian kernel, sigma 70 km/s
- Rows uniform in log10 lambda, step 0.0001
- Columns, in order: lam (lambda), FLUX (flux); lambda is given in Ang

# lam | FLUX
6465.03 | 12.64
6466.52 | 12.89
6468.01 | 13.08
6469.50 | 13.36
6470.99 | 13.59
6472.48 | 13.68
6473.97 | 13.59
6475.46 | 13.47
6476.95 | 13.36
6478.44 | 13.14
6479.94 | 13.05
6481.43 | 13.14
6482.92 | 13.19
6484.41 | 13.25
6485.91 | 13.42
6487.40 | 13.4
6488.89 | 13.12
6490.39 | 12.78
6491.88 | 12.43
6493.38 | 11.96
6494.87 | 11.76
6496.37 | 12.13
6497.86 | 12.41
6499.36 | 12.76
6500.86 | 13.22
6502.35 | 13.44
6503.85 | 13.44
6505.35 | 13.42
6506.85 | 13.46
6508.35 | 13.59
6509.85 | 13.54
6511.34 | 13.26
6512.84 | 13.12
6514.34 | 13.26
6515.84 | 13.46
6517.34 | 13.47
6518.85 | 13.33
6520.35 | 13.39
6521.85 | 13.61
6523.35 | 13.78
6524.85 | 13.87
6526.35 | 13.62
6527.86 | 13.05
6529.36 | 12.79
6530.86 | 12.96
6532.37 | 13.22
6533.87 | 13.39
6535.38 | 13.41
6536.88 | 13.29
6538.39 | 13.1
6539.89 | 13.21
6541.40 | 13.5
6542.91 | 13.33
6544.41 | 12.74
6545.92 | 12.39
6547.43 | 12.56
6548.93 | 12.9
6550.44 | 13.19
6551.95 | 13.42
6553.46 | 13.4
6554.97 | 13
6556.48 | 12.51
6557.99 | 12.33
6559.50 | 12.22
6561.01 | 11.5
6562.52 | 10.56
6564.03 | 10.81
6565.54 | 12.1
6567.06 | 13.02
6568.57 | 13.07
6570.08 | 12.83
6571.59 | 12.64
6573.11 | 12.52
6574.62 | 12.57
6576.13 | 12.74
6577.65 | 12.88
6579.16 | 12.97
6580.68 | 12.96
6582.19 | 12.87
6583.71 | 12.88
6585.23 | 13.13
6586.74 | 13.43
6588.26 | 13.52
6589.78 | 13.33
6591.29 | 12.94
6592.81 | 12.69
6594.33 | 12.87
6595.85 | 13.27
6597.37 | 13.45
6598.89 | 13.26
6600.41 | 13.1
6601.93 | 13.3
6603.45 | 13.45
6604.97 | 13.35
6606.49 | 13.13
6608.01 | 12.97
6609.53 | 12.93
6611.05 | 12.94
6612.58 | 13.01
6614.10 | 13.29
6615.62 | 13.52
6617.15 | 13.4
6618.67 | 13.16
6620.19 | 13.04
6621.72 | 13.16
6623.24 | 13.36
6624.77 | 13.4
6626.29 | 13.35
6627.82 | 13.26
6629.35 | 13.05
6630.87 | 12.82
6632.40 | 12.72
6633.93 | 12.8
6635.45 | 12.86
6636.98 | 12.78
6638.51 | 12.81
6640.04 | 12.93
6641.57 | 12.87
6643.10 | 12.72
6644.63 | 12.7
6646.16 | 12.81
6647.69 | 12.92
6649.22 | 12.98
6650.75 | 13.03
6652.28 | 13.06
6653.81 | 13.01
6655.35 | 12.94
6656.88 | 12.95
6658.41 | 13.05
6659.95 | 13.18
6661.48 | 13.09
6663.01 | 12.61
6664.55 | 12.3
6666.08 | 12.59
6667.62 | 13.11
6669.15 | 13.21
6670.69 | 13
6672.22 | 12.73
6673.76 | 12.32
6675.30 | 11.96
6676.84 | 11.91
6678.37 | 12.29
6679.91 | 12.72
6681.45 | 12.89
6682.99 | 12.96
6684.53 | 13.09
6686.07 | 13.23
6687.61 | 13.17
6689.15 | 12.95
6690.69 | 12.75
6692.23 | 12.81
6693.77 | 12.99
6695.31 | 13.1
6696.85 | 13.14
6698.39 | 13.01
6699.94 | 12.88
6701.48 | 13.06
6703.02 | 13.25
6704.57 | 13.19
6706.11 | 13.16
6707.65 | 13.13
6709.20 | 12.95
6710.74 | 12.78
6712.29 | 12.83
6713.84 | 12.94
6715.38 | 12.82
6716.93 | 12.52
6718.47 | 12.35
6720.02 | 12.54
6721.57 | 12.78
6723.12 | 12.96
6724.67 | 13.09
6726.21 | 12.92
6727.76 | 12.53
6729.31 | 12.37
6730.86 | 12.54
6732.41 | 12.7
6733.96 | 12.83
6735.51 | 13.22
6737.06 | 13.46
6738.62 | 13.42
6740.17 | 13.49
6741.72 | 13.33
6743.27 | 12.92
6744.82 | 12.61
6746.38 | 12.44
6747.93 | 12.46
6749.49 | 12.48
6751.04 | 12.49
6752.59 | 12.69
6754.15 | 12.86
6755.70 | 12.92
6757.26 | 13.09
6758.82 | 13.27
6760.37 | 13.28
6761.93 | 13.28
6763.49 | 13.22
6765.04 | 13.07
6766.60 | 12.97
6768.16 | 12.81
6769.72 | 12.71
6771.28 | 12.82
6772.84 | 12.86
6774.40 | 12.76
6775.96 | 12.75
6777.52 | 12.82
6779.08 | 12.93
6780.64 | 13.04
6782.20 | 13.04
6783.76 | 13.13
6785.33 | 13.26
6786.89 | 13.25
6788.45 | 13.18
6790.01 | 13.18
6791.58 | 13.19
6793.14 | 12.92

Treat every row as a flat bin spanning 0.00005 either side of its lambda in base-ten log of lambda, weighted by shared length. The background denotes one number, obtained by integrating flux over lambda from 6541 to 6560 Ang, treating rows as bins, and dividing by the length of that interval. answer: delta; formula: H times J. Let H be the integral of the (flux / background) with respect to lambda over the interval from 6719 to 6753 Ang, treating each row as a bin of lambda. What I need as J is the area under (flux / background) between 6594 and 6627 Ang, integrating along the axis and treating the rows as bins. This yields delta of 1147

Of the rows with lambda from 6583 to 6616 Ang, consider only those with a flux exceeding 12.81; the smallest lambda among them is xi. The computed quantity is 6583.71 Ang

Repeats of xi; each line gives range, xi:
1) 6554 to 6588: 6554.97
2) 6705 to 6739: 6706.11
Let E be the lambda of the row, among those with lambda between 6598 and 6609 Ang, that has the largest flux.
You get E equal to 6603.45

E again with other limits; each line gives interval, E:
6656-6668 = 6659.95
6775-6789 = 6785.33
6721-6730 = 6724.67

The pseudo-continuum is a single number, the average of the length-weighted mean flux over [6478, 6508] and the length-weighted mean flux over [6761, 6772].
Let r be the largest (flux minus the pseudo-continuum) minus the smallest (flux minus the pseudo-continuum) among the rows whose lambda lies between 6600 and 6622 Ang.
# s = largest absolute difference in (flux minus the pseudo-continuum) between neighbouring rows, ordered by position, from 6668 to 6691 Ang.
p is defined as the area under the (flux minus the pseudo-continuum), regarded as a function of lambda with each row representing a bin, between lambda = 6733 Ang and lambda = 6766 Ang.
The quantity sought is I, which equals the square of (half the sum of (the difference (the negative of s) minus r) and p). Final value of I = 0.0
